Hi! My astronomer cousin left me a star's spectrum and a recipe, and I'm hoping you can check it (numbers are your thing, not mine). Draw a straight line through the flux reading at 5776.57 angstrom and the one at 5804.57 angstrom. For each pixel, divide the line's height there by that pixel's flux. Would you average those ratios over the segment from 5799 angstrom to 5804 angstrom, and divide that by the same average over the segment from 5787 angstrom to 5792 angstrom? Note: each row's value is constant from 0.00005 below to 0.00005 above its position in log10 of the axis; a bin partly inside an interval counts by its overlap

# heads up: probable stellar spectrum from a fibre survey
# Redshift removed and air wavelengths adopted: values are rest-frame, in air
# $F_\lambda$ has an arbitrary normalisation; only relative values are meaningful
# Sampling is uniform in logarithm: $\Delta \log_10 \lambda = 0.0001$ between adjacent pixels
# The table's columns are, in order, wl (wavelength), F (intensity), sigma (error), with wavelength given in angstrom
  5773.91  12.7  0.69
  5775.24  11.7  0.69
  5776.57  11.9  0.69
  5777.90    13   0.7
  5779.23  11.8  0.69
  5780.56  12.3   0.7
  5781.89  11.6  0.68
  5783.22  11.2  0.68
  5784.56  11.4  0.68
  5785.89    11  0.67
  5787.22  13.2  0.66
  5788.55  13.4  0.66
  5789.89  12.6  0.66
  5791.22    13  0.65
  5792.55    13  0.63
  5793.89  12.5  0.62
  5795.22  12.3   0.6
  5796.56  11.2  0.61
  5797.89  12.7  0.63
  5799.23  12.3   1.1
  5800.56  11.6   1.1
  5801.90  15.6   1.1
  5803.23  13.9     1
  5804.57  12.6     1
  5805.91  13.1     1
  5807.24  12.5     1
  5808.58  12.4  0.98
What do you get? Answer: 1.01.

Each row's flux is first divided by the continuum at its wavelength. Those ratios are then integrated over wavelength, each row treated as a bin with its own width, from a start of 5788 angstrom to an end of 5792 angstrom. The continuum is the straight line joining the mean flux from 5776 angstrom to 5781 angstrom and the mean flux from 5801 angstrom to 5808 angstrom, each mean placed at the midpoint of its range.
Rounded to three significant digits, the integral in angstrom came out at 4.06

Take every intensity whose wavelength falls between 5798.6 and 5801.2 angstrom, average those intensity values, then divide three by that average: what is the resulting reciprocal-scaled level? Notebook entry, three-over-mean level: 0.251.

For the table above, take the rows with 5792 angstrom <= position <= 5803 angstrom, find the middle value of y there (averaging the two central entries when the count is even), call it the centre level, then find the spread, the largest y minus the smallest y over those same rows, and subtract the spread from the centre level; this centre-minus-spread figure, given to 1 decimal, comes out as 8.0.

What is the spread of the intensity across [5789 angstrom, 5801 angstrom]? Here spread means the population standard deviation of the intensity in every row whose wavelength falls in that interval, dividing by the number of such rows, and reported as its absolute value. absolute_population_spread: 0.57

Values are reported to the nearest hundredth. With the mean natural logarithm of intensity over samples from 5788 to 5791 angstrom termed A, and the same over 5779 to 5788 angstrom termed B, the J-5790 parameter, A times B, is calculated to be 6.32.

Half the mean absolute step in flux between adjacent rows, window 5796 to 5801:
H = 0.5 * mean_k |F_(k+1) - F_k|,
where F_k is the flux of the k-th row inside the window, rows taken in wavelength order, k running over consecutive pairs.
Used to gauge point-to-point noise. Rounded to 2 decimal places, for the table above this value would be 0.43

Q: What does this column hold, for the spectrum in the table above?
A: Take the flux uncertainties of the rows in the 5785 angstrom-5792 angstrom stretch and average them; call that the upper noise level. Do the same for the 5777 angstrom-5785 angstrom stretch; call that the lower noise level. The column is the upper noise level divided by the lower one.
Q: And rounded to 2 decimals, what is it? 0.96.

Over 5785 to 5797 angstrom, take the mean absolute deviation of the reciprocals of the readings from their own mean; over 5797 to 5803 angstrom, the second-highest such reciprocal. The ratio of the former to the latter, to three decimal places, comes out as 0.054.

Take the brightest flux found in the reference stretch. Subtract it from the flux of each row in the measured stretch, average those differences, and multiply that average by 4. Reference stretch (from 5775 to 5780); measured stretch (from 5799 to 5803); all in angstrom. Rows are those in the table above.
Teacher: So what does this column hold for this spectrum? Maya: 1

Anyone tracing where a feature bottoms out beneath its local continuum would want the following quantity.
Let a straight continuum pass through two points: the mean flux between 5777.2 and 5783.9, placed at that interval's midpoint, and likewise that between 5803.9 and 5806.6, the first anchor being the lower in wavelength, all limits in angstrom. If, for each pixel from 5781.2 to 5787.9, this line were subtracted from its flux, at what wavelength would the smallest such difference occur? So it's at 5785.89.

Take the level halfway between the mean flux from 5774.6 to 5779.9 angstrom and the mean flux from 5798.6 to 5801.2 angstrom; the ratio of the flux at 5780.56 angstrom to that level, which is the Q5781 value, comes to 1.02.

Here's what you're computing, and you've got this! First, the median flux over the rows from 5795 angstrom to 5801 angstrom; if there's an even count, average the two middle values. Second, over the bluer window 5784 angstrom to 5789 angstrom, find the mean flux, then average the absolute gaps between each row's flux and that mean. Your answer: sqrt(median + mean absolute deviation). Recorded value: 3.65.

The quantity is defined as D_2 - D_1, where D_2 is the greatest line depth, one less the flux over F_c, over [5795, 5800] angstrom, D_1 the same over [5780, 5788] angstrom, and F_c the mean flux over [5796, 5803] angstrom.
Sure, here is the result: -0.016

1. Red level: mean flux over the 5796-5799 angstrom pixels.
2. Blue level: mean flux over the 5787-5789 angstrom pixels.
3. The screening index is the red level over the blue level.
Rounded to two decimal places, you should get 0.90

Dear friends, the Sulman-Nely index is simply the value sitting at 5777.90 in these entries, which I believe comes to 13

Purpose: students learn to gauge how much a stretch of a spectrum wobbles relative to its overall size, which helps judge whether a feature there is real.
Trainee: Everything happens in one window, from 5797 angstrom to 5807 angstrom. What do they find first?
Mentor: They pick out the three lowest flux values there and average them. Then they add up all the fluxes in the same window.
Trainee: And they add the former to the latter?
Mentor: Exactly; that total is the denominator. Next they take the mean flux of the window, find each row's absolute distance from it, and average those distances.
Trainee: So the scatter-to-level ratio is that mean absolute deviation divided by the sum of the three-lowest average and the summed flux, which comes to 0.0090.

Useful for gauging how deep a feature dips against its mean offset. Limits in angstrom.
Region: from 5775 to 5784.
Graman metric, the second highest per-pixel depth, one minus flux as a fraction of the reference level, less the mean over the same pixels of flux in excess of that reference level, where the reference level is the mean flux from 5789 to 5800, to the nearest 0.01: 0.59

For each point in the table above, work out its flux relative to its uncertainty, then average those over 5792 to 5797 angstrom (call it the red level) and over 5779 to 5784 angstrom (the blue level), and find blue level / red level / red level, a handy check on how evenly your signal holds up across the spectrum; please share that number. 0.043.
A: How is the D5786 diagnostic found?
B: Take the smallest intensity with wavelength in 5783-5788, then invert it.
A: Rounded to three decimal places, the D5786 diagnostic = 0.091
